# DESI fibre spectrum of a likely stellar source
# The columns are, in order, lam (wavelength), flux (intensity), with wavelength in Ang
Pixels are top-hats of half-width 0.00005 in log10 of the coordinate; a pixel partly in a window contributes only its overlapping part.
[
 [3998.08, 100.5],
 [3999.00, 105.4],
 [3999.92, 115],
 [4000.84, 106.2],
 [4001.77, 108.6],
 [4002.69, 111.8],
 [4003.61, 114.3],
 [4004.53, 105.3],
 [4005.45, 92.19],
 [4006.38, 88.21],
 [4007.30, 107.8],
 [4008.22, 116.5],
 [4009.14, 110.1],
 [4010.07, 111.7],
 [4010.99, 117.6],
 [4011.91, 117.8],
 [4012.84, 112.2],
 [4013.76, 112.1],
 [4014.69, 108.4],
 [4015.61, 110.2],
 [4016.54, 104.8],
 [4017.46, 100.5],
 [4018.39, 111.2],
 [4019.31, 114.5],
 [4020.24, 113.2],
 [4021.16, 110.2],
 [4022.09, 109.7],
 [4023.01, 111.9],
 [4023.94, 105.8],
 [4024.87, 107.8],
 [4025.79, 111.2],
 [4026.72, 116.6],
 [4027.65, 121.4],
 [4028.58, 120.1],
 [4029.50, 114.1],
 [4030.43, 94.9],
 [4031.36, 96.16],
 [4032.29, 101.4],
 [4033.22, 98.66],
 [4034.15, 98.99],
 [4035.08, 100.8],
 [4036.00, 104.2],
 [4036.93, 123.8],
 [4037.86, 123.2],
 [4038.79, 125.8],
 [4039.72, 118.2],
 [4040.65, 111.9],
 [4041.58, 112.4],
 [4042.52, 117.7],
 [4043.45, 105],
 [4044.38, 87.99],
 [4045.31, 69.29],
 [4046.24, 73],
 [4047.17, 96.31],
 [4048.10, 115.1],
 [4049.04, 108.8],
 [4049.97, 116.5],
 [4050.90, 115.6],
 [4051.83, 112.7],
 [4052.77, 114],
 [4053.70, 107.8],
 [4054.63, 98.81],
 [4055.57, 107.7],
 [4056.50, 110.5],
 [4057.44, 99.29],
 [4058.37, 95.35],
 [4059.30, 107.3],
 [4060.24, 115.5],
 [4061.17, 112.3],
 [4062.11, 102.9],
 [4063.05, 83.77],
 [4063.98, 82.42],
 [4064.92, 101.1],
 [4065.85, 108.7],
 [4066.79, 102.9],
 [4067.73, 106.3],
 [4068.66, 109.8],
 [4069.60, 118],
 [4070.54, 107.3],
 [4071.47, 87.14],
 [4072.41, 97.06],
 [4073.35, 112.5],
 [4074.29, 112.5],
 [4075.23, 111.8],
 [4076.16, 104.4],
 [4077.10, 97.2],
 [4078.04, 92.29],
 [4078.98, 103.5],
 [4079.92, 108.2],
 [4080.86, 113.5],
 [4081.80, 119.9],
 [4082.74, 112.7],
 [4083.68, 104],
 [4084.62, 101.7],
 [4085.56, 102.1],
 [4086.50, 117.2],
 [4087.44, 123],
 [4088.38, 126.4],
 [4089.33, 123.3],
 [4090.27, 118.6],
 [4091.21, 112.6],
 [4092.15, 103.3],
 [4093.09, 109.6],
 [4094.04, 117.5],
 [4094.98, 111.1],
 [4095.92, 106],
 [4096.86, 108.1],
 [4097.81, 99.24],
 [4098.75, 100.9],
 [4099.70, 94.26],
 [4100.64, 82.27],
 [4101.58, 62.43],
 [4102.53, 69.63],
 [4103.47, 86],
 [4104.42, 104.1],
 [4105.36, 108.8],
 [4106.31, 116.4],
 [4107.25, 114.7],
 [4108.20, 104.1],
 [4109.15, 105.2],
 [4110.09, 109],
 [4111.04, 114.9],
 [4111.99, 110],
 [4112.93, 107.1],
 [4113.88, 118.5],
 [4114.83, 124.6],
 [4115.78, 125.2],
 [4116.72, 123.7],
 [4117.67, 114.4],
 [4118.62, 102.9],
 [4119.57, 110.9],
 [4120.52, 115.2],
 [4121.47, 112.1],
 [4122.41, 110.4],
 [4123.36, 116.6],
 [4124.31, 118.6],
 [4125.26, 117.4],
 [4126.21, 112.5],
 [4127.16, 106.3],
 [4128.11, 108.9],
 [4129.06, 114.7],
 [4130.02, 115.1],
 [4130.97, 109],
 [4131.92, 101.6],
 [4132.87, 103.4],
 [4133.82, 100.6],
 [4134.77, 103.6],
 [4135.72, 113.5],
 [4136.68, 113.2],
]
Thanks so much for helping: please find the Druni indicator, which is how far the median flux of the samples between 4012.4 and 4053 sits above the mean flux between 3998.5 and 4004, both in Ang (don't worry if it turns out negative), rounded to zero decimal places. 1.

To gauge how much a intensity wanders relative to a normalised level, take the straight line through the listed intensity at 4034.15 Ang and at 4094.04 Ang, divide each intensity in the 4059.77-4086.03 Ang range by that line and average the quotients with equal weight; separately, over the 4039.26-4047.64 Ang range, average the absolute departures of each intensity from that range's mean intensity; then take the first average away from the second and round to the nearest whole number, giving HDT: 15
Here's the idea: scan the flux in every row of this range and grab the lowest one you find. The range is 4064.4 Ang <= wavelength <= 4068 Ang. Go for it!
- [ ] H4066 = 101.1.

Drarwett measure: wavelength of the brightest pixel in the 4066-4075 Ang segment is 4069.60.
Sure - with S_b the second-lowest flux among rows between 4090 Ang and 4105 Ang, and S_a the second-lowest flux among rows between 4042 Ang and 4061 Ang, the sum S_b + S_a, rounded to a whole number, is 143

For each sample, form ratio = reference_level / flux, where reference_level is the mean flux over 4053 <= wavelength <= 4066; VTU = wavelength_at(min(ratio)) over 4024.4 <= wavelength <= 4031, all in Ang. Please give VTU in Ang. 4027.65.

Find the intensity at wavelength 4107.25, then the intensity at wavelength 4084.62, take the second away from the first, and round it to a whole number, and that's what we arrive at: 13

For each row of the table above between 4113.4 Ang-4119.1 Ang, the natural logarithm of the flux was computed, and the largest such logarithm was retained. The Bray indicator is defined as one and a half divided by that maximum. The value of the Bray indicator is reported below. 0.311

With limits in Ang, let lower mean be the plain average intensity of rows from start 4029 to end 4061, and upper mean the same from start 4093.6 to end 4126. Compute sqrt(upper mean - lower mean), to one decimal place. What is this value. 1.1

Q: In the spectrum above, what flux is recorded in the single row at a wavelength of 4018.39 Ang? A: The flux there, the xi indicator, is 111.2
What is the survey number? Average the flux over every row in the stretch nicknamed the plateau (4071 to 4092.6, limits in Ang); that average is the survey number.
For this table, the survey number 108.9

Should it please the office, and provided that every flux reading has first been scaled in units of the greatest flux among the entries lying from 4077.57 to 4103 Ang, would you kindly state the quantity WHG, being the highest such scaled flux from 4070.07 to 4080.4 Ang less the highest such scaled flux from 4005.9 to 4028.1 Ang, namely -0.070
